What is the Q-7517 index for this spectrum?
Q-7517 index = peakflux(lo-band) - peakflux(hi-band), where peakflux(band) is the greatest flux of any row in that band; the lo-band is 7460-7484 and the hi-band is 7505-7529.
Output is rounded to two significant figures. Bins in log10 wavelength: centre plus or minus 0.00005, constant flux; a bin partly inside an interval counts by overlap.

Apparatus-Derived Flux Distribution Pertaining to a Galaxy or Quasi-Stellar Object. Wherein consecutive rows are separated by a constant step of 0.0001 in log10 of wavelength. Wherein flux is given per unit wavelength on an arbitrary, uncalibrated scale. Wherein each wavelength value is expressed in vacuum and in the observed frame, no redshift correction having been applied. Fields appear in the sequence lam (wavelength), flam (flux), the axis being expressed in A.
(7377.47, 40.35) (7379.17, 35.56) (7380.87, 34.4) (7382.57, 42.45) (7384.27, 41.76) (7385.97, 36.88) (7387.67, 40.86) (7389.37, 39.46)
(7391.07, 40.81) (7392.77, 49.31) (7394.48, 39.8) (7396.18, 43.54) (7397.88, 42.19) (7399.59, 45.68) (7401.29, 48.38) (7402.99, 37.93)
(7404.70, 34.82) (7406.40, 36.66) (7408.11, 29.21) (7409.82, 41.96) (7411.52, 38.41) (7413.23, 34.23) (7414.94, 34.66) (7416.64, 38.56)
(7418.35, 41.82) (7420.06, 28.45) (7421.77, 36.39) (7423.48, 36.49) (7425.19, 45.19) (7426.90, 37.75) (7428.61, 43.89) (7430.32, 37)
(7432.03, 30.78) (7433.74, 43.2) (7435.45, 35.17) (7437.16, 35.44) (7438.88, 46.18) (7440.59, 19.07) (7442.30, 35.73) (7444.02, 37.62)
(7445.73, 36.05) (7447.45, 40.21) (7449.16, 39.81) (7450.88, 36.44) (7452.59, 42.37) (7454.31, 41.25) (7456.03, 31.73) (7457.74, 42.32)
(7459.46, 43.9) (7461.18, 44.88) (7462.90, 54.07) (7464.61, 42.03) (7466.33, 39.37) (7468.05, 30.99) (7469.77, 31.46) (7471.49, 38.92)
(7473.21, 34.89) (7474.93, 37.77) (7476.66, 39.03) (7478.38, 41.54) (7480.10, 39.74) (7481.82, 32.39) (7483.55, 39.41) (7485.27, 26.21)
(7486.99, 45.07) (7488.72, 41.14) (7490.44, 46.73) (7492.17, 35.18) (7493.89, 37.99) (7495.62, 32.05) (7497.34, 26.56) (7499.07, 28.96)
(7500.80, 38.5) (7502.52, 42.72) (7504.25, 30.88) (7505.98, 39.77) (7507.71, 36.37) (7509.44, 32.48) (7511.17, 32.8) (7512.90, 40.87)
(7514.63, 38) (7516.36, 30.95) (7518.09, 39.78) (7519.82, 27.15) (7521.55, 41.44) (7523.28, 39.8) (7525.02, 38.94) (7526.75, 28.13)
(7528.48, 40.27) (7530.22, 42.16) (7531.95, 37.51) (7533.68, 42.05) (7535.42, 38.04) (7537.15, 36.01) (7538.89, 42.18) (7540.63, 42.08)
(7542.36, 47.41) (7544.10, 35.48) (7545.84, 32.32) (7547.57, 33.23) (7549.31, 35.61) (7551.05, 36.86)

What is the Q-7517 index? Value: 13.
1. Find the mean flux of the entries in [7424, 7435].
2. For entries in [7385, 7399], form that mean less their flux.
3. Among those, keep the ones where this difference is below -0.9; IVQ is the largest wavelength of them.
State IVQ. 7397.88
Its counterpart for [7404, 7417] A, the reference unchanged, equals 7409.82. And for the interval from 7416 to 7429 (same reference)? 7428.61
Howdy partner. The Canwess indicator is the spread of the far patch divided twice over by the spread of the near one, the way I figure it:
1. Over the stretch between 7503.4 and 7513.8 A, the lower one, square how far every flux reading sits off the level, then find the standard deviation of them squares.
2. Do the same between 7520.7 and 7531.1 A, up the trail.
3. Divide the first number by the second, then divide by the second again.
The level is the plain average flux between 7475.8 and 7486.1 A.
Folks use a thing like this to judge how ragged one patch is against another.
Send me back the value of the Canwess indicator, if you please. 0.02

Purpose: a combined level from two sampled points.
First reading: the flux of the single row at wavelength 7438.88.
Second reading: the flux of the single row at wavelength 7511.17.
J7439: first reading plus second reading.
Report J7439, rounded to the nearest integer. 79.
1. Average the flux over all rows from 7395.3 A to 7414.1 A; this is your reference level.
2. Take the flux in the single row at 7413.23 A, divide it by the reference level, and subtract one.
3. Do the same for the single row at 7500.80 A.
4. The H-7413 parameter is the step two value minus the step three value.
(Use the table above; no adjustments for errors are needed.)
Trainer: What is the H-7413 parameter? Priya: -0.11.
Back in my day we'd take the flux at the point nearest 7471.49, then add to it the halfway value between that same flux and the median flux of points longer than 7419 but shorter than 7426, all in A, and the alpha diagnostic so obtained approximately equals 77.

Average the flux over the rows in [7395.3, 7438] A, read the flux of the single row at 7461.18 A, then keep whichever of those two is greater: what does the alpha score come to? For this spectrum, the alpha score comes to 44.9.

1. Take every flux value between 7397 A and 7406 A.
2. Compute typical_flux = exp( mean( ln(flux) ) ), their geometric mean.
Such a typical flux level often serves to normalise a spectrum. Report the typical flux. 41.5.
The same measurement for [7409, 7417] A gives 37.5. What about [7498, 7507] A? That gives 35.8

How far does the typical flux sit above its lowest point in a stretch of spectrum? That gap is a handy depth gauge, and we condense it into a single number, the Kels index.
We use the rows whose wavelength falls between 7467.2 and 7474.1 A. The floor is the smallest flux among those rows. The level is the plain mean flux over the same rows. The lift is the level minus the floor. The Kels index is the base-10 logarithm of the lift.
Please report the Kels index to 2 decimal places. 0.49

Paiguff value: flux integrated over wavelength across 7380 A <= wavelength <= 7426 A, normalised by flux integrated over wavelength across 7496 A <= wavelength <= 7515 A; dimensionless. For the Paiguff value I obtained 2.7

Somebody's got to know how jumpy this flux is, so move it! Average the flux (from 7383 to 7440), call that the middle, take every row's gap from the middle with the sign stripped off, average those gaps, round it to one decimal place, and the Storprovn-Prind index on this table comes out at 4.1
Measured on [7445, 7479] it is 3.8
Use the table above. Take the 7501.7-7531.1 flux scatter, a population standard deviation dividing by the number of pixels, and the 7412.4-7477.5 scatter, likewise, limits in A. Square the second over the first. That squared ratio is 1.4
